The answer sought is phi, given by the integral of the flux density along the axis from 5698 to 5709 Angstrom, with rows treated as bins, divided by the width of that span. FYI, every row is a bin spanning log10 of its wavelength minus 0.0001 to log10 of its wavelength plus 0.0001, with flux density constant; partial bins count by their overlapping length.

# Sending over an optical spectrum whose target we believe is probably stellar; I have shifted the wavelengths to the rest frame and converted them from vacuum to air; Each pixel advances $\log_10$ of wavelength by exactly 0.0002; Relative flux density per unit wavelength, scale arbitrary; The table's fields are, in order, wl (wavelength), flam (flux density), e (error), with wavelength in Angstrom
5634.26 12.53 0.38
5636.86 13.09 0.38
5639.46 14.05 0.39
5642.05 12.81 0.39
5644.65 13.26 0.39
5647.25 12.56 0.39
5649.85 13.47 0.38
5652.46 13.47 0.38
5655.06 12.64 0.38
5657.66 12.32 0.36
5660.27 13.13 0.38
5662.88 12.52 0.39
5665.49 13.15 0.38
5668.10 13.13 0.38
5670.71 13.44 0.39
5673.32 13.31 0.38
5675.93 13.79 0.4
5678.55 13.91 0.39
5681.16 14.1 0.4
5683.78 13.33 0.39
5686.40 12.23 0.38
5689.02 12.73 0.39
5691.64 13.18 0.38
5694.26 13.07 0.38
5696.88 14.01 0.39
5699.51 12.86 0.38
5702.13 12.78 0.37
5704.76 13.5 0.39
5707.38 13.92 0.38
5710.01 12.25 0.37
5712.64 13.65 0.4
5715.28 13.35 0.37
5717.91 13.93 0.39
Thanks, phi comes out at 13.3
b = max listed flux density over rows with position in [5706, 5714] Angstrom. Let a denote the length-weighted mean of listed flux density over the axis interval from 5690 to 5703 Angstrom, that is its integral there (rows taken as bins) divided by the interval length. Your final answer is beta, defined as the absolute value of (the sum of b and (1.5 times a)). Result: 33.7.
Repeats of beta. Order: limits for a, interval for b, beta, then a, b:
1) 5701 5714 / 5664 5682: 33.9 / 13.22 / 14.1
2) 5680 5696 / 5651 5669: 33.2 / 13.12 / 13.47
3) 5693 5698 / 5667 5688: 34.4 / 13.53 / 14.1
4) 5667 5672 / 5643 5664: 33.4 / 13.29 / 13.47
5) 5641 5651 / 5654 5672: 33.0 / 13.02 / 13.44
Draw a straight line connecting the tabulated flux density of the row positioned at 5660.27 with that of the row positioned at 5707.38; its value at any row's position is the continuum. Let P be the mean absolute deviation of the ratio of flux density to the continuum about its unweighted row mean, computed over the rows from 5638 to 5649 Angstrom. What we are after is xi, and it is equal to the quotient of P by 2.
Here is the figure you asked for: 0.020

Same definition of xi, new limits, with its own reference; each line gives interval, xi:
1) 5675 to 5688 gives 0.022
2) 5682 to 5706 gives 0.014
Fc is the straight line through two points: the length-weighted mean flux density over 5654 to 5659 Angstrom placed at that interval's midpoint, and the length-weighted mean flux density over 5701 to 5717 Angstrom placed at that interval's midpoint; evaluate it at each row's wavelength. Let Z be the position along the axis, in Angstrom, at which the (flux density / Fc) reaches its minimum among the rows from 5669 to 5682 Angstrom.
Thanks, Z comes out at 5673.32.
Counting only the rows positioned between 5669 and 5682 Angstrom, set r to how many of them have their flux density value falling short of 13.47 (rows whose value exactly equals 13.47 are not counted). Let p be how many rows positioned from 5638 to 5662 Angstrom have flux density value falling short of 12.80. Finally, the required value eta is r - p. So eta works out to -1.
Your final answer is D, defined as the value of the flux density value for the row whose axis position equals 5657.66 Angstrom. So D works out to 12.32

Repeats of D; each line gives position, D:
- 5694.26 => 13.07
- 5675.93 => 13.79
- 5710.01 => 12.25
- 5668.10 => 13.13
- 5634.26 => 12.53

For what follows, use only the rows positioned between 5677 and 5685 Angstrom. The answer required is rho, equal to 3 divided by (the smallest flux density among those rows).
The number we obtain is 0.225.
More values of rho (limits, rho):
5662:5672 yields 0.240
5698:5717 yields 0.245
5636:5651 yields 0.239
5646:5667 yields 0.244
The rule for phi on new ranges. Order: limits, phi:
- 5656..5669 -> 12.8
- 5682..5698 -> 13.1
